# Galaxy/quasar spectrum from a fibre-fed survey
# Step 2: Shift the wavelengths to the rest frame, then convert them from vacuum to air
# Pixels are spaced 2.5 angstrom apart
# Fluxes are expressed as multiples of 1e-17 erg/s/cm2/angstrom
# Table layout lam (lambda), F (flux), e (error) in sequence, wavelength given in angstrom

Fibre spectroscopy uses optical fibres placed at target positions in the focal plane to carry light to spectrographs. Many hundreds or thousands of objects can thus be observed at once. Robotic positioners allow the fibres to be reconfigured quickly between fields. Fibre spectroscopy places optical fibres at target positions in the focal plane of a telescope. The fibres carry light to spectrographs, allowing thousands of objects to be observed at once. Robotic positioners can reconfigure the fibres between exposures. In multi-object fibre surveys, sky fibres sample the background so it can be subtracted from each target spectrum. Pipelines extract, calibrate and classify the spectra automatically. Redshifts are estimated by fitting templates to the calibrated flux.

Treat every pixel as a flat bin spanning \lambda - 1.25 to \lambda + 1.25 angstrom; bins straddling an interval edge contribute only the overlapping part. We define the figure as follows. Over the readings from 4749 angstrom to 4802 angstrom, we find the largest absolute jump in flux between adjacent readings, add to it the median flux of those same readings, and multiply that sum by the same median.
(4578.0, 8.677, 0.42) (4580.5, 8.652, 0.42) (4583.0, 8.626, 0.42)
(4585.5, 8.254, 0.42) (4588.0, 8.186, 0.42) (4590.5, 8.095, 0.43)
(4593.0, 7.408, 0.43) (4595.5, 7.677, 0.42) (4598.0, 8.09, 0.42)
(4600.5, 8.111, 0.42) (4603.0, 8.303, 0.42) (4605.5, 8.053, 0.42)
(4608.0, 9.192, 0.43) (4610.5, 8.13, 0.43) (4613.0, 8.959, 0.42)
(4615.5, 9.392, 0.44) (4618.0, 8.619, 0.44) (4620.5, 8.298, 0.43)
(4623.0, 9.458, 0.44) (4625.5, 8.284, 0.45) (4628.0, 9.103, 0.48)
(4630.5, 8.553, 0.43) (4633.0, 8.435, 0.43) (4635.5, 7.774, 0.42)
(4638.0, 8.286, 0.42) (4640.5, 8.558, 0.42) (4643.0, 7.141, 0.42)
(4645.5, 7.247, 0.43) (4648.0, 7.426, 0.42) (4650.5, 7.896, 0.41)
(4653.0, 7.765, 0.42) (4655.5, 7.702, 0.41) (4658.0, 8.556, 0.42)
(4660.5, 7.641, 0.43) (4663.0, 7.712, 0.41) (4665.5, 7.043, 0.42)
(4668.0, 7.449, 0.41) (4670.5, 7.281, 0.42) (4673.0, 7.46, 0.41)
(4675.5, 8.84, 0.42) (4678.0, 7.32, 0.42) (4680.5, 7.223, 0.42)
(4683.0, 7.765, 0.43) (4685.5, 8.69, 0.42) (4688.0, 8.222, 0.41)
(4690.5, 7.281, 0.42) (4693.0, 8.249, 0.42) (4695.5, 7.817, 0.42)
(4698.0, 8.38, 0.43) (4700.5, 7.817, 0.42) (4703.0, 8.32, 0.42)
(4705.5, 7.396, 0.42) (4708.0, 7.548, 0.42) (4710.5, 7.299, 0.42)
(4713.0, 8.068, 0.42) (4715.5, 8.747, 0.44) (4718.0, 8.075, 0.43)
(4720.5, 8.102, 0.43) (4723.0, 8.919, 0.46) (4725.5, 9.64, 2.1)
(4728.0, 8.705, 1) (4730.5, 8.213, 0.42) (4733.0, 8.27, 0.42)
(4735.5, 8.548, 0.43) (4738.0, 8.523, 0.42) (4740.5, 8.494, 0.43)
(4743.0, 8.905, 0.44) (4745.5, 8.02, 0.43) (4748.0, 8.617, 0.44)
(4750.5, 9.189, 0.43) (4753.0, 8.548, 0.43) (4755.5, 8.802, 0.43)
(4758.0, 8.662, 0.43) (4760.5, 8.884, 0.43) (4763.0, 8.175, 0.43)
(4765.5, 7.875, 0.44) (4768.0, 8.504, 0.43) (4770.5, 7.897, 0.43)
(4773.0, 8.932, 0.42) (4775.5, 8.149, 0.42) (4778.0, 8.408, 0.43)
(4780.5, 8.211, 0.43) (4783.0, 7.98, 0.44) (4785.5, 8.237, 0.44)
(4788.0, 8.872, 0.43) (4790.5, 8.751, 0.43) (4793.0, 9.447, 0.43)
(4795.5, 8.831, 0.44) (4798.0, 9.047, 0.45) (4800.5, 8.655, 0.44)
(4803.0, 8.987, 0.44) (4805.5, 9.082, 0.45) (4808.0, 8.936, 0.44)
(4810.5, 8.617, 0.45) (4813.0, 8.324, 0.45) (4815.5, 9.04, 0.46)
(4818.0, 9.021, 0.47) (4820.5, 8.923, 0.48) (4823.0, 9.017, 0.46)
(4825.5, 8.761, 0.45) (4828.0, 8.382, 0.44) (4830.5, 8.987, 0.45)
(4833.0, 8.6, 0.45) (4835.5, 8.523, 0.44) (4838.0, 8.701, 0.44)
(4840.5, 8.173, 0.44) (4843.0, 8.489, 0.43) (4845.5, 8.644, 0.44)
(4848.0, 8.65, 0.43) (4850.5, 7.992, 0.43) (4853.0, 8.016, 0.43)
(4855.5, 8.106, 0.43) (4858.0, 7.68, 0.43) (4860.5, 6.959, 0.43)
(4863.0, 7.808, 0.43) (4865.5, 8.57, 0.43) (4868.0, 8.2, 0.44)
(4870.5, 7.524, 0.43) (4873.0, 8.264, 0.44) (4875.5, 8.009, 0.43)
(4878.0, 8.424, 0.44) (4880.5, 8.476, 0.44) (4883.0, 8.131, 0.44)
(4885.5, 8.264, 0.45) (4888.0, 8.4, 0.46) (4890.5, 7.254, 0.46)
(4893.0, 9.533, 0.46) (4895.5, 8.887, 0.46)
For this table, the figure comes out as 84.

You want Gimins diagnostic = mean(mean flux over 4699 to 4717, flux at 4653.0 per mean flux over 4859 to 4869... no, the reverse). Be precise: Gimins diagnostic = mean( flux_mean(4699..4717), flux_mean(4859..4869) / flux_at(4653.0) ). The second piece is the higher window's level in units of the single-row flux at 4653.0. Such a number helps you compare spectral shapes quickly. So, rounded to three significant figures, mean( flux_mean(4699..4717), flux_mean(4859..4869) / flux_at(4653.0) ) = 4.45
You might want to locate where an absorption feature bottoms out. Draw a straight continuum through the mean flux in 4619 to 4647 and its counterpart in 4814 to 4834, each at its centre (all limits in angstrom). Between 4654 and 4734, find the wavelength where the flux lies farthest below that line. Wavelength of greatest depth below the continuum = 4665.5 angstrom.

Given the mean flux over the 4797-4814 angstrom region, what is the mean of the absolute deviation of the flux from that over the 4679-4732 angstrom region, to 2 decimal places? 0.78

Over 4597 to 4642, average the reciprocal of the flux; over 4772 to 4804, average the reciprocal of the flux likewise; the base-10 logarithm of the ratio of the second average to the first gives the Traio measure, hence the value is -0.01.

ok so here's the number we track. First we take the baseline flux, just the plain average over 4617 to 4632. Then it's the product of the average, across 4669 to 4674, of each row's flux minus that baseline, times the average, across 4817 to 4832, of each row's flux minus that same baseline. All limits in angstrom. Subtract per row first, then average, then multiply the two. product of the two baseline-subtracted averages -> -0.17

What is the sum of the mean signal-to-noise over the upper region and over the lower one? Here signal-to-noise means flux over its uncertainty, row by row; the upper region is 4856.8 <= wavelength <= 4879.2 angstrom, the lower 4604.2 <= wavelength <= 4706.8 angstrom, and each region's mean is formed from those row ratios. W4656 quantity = 37.3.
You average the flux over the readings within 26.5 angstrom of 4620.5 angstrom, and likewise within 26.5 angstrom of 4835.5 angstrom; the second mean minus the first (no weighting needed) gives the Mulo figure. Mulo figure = 0.1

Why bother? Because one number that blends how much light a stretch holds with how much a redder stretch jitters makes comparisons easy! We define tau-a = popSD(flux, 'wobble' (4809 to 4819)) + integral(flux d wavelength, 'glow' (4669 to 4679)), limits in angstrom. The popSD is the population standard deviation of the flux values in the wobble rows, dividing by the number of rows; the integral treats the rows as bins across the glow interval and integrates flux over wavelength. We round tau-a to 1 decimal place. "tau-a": 77.6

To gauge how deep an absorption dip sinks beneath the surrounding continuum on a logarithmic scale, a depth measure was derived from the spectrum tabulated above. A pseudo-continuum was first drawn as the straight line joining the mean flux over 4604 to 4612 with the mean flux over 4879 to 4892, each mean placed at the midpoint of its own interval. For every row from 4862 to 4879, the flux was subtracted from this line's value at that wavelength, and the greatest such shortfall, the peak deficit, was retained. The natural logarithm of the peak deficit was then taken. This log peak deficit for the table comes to -0.5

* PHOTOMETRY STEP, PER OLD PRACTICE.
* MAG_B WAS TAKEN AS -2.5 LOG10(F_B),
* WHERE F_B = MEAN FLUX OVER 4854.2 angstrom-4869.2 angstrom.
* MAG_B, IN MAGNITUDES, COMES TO -2.24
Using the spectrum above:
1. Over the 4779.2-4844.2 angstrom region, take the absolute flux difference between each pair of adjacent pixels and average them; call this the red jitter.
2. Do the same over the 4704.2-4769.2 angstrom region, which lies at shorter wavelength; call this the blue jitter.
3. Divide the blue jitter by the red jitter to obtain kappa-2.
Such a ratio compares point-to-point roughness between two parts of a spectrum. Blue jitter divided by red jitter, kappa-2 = 1.4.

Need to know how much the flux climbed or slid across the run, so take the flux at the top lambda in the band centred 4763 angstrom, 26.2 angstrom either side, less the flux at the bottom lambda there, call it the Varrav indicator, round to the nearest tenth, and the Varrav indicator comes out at 0.3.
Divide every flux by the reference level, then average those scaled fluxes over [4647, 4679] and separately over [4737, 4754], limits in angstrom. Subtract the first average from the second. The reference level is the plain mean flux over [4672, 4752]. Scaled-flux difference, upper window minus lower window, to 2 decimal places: 0.11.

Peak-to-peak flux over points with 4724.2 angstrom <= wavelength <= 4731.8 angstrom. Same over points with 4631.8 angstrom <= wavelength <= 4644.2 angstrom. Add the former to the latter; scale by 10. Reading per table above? 28.4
